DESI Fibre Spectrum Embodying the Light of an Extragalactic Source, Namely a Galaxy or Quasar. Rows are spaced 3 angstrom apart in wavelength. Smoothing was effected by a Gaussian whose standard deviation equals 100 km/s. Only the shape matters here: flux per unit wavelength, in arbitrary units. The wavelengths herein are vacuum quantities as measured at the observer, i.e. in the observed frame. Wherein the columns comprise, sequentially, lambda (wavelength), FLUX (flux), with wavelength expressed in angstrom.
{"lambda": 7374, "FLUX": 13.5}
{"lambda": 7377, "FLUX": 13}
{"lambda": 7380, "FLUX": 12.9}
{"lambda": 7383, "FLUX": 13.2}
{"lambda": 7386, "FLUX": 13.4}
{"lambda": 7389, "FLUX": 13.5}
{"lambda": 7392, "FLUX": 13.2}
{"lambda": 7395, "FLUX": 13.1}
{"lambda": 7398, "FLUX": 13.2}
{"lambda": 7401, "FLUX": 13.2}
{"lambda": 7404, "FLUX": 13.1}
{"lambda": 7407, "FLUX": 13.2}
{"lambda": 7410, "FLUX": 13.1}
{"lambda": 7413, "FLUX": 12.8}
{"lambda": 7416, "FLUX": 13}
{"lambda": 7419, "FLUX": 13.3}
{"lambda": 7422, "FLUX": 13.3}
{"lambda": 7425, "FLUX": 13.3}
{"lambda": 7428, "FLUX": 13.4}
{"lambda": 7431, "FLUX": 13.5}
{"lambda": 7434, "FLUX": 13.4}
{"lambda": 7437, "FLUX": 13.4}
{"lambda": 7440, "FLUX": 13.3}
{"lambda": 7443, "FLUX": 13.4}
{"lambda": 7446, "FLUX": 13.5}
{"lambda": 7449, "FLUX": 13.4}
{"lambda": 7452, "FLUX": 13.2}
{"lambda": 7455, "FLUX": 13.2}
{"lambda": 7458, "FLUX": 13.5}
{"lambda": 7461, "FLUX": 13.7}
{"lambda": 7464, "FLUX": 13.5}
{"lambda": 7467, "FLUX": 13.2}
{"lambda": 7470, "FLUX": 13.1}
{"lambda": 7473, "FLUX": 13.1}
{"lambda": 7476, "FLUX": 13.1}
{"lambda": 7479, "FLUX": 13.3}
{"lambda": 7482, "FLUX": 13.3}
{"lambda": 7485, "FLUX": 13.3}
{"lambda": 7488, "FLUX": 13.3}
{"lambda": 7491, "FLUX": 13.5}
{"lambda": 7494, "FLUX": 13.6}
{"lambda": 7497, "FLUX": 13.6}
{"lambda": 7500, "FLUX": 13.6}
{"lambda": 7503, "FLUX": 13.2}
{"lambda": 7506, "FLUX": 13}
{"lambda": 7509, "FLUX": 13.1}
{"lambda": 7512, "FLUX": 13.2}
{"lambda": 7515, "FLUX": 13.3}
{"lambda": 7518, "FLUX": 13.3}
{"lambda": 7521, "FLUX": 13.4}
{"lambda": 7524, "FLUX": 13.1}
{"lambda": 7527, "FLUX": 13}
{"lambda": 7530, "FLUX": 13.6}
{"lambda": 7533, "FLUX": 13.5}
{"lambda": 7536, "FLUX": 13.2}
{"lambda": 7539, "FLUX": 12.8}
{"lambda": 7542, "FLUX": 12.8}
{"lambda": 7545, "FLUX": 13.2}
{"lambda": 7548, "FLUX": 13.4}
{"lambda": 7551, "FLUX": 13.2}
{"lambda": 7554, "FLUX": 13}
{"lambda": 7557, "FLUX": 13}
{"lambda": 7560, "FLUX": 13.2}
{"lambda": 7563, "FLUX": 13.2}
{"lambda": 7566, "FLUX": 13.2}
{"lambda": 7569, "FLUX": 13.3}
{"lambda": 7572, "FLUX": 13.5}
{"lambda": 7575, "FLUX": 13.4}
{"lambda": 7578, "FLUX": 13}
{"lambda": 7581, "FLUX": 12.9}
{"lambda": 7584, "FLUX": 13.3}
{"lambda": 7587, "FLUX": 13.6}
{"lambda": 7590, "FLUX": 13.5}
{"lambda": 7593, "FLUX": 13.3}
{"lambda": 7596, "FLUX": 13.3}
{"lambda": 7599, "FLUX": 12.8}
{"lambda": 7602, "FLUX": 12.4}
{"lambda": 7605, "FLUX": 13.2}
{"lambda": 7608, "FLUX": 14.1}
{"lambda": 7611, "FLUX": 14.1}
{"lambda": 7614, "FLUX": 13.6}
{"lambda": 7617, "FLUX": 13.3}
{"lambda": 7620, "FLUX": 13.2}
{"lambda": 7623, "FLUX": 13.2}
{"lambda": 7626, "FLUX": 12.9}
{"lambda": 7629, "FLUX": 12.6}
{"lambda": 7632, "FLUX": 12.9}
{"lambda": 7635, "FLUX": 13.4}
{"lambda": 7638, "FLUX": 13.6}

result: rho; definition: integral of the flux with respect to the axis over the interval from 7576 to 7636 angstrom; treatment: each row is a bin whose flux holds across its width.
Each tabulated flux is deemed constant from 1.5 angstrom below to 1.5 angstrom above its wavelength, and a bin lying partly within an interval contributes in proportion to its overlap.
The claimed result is 794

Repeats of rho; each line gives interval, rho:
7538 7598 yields 792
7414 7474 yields 800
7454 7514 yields 799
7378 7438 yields 793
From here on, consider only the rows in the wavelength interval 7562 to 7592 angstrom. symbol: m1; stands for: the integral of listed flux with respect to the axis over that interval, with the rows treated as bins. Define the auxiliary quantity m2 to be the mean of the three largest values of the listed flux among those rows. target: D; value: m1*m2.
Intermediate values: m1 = 399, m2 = 13.5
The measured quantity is 5396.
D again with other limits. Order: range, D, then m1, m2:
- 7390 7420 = 5210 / 394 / 13.2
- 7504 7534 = 5364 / 397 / 13.5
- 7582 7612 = 5576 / 400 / 13.9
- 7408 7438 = 5338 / 397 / 13.4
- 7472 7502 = 5456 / 401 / 13.6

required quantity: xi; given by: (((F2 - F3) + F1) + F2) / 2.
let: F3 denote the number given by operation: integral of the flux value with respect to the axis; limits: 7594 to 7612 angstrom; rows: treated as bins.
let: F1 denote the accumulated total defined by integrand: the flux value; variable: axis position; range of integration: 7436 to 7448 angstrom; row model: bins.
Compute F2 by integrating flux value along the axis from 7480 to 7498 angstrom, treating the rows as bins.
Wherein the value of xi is 202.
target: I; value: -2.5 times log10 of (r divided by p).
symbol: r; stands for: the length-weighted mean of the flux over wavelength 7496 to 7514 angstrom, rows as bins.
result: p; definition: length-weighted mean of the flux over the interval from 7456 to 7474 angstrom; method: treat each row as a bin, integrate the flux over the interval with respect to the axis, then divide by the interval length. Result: 0.006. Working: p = 13.4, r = 13.3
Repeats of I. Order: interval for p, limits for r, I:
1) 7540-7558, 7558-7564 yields -0.007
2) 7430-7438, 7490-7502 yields -0.011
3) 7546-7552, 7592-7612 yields 0.000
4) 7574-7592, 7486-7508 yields -0.009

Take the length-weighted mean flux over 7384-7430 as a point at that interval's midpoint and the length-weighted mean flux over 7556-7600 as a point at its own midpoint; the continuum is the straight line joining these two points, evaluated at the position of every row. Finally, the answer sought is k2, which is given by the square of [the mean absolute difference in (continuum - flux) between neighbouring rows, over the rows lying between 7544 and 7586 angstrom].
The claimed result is 0.026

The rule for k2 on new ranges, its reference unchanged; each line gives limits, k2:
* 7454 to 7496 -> 0.015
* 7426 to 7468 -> 0.019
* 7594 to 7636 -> 0.142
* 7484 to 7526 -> 0.015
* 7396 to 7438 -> 0.012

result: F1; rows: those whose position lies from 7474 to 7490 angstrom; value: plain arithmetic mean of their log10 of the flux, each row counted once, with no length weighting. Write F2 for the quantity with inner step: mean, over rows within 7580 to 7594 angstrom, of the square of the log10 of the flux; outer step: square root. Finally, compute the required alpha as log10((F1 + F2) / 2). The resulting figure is 0.0506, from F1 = 1.12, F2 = 1.12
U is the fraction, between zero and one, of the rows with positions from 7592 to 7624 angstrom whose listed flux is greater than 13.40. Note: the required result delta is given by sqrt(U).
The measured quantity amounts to 0.52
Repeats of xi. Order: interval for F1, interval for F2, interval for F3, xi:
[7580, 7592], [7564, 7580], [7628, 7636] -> 240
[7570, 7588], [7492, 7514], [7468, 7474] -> 373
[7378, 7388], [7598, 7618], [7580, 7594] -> 240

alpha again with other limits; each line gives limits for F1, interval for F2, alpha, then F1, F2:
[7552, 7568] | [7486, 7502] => 0.0509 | 1.12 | 1.13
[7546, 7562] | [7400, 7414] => 0.0484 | 1.12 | 1.12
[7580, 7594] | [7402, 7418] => 0.0492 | 1.12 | 1.12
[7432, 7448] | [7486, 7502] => 0.0527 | 1.13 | 1.13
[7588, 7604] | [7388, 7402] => 0.0488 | 1.12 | 1.12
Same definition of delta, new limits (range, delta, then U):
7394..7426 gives 0.00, 0.00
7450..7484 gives 0.52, 0.27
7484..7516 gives 0.60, 0.36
